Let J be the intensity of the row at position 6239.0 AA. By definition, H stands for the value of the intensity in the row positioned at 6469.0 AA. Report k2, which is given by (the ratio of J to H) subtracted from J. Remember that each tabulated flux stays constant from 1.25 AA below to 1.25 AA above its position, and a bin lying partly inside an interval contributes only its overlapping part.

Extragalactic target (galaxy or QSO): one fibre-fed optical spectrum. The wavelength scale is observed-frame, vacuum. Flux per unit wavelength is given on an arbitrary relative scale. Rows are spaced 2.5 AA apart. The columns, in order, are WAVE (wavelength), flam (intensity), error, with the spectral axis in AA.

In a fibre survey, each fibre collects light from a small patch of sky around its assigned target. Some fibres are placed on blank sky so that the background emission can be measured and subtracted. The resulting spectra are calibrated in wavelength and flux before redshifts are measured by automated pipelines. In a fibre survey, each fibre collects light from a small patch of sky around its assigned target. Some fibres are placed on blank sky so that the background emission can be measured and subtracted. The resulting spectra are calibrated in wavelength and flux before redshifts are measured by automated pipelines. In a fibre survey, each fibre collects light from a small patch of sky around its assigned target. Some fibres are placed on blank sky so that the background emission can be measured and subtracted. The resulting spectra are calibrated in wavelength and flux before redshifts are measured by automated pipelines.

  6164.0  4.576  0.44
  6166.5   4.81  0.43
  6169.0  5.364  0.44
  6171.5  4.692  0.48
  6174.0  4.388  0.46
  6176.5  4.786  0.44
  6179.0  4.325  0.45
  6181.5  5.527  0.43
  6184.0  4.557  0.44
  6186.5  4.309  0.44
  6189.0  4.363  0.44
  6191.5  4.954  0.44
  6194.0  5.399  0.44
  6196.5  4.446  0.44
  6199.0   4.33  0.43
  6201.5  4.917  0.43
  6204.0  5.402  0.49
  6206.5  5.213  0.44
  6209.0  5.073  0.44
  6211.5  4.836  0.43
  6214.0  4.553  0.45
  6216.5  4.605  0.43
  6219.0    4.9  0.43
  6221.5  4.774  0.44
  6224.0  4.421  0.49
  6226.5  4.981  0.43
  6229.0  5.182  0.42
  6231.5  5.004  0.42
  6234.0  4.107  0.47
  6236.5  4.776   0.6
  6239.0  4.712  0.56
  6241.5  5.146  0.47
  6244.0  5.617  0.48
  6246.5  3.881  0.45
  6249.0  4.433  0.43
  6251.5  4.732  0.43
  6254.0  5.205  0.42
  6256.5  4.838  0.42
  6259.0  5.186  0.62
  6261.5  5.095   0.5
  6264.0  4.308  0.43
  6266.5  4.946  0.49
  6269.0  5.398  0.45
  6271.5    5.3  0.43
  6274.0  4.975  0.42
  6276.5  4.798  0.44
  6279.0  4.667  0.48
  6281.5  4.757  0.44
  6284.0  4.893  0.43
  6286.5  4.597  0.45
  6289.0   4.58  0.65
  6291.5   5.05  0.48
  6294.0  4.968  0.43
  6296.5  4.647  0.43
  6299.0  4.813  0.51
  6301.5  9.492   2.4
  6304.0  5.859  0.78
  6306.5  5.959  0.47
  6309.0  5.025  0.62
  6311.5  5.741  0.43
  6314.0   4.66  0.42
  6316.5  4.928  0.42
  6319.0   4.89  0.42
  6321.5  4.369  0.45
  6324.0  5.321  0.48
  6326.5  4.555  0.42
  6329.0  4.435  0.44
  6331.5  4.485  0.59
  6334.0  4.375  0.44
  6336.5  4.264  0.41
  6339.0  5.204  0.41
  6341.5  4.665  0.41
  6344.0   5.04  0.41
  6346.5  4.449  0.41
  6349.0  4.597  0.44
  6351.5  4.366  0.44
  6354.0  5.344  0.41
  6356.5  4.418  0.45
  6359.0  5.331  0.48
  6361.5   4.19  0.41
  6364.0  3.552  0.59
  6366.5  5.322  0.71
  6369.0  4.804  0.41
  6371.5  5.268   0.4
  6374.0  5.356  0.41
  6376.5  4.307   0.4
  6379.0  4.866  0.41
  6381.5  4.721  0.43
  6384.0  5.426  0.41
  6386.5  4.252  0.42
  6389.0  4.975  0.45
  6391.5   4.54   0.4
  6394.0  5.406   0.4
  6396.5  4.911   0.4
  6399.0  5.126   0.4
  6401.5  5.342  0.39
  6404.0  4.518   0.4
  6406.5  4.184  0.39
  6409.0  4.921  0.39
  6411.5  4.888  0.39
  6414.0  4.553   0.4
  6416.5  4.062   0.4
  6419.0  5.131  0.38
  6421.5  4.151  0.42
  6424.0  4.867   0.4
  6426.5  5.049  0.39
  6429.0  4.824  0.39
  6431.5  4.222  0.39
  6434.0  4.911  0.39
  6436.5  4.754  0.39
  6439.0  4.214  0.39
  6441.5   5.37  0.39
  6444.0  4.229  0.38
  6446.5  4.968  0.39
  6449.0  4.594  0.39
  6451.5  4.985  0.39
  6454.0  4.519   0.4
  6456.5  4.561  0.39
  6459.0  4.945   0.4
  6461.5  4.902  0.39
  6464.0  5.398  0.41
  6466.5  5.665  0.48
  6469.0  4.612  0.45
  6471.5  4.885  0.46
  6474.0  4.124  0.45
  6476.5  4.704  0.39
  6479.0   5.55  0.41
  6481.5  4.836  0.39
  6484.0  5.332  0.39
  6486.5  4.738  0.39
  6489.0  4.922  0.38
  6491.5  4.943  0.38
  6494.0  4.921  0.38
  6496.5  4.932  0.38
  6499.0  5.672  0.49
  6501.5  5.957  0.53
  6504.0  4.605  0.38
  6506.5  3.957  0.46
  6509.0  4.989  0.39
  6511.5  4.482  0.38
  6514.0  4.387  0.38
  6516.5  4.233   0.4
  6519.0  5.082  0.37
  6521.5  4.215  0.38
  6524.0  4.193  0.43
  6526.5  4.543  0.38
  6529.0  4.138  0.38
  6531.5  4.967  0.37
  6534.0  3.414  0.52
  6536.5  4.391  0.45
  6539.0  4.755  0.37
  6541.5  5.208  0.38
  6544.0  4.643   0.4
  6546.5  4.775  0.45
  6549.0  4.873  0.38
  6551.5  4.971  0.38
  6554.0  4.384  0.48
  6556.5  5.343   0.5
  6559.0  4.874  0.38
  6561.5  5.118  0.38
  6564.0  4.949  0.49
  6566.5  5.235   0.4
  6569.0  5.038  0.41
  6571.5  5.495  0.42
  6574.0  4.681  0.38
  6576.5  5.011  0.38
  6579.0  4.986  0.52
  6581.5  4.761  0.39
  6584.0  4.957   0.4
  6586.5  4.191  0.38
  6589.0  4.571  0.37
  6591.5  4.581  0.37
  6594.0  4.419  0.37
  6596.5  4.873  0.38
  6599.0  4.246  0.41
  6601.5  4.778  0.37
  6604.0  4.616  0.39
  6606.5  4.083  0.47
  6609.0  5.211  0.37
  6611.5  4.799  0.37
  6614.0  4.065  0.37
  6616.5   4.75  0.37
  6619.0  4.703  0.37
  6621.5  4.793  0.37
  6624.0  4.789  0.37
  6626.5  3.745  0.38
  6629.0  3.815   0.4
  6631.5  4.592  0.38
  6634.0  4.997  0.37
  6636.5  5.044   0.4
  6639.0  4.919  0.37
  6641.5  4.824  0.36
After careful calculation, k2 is 3.69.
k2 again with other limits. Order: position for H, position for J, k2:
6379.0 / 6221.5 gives 3.79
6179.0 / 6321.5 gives 3.36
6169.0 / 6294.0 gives 4.04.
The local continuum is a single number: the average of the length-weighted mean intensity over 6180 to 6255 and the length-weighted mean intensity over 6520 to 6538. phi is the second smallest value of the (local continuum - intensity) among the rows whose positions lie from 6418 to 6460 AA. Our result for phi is -0.6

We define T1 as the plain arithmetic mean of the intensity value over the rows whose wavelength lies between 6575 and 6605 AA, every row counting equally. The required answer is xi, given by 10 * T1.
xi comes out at 46.7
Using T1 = 4.67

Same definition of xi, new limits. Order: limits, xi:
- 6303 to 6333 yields 50.2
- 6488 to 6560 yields 47.2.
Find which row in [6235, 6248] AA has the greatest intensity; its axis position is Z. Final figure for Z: 6244.0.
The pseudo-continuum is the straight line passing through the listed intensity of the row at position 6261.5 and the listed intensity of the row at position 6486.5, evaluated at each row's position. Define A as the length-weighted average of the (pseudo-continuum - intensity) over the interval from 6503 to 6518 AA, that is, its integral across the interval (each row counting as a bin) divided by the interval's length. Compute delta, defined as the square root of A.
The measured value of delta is 0.50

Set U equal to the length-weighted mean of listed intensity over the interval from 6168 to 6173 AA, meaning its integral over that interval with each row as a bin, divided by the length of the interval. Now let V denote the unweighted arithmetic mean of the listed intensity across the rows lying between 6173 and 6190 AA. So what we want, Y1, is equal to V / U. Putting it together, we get 0.93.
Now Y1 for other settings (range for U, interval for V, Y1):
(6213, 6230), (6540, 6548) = 1.02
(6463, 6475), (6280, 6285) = 0.98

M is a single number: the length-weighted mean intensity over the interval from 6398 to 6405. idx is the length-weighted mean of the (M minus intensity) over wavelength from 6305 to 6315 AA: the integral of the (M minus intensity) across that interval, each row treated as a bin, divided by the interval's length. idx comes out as -0.37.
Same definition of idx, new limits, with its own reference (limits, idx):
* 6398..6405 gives 0.00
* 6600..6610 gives 0.36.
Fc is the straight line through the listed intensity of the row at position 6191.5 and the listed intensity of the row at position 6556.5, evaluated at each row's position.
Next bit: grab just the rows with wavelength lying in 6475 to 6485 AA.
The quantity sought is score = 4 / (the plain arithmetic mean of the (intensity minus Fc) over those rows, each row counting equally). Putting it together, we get -25.6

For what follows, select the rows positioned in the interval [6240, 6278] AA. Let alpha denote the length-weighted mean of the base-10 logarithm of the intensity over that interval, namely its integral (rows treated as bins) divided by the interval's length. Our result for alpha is 0.690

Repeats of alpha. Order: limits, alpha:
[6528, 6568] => 0.675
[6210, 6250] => 0.675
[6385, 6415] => 0.681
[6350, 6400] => 0.681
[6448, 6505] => 0.695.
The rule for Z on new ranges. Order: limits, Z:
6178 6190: 6181.5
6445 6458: 6451.5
